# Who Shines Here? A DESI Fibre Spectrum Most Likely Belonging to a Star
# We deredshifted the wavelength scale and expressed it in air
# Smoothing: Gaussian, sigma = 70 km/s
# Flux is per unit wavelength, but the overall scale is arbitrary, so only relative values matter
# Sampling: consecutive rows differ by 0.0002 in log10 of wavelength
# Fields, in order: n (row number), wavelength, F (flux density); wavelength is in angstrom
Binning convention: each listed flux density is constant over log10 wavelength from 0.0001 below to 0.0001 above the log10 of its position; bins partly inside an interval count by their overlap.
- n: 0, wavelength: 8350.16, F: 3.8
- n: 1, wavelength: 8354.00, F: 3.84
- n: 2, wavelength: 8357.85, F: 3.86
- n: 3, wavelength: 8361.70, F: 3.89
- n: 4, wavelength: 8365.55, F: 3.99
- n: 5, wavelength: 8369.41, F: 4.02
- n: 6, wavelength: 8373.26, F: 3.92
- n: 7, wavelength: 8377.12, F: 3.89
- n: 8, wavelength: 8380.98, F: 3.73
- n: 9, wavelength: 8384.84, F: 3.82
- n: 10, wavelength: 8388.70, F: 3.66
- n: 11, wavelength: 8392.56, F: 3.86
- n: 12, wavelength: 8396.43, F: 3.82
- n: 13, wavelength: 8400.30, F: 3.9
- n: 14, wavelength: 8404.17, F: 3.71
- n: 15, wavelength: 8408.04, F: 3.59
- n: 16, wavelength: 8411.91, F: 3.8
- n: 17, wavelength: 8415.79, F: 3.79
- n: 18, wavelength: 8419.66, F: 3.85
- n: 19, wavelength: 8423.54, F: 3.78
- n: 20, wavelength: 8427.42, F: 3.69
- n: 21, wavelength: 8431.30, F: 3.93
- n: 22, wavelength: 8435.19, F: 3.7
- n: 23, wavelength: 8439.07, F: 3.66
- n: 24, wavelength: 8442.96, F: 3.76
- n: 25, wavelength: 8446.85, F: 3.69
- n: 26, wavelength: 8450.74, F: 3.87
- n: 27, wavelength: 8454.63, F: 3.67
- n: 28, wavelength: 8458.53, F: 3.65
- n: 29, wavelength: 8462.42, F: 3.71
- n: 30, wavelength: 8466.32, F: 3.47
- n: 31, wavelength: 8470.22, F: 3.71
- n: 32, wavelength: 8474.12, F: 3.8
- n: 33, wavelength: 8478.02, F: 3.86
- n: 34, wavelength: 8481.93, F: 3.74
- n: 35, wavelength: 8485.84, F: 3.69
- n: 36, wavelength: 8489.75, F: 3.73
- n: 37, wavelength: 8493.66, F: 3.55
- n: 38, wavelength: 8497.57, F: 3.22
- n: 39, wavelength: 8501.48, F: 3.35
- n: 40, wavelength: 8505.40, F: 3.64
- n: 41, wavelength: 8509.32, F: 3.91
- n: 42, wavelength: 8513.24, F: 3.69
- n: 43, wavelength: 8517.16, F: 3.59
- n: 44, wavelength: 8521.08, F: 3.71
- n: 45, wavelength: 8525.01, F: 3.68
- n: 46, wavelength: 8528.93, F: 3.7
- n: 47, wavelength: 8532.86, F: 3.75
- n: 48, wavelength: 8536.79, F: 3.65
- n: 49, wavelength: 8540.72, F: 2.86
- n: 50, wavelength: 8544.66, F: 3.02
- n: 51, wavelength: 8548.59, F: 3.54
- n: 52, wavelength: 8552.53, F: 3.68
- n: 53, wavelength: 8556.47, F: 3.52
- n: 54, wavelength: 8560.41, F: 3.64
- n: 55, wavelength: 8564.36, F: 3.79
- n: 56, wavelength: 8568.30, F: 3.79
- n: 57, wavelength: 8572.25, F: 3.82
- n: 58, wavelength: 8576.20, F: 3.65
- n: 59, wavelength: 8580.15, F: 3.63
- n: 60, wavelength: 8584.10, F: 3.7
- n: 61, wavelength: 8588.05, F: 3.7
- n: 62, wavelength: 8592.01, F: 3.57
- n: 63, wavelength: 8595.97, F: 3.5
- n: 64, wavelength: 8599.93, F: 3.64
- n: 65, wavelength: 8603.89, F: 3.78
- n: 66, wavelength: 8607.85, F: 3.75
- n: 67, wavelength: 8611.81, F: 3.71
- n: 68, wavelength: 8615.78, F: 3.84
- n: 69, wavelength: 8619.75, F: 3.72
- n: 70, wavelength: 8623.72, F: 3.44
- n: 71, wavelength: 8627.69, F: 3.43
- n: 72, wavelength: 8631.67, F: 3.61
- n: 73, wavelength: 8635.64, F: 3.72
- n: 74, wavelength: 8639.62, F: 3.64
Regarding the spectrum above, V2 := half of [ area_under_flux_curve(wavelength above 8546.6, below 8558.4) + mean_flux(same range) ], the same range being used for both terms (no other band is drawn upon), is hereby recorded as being 22.9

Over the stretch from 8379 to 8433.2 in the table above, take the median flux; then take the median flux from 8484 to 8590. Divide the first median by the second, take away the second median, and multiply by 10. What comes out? -26.5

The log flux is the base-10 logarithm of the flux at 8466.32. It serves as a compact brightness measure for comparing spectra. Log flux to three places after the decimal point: 0.540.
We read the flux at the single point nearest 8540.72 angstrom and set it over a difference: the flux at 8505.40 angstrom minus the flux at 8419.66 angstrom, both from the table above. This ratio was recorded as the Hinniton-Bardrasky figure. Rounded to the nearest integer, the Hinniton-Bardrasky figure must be -14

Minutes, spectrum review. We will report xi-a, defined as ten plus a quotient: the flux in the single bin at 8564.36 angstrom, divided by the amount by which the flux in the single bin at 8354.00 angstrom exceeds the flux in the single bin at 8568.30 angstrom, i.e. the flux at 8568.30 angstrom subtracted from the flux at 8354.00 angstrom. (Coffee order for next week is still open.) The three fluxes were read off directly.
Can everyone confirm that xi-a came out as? 86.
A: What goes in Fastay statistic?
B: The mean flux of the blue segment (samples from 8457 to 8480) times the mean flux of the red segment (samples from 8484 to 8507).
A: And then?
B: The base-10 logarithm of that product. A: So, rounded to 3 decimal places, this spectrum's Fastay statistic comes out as 1.116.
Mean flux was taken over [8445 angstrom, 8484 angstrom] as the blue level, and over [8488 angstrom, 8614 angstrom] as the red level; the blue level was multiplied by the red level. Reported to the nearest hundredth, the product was 13.41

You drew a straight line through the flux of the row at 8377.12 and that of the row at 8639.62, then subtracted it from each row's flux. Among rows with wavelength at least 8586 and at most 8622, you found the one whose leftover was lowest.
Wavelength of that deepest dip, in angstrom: 8595.97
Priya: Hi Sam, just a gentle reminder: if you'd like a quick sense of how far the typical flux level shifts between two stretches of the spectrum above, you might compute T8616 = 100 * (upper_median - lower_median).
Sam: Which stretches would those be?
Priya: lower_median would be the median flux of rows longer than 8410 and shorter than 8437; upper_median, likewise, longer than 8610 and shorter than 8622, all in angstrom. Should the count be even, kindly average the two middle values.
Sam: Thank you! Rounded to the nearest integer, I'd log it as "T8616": -7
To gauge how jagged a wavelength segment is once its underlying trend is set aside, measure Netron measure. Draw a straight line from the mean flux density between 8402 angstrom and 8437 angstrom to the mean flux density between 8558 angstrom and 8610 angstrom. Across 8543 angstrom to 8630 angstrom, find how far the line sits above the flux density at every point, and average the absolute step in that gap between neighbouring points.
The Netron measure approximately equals 0.12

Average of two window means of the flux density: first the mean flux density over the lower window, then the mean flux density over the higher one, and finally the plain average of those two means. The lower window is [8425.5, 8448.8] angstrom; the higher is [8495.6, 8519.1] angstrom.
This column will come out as 3.65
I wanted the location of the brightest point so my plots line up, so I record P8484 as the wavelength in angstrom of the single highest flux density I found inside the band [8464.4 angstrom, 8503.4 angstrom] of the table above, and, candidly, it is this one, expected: 8478.02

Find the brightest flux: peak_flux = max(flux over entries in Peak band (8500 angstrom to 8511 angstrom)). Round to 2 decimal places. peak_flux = 3.91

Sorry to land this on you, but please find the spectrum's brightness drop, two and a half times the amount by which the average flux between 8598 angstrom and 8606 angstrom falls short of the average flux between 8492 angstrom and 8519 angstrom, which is -0.4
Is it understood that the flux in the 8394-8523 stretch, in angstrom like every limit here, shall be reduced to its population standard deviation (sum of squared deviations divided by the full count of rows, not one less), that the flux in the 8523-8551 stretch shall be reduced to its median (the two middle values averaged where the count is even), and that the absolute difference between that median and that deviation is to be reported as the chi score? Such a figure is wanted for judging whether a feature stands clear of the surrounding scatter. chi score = 3.50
